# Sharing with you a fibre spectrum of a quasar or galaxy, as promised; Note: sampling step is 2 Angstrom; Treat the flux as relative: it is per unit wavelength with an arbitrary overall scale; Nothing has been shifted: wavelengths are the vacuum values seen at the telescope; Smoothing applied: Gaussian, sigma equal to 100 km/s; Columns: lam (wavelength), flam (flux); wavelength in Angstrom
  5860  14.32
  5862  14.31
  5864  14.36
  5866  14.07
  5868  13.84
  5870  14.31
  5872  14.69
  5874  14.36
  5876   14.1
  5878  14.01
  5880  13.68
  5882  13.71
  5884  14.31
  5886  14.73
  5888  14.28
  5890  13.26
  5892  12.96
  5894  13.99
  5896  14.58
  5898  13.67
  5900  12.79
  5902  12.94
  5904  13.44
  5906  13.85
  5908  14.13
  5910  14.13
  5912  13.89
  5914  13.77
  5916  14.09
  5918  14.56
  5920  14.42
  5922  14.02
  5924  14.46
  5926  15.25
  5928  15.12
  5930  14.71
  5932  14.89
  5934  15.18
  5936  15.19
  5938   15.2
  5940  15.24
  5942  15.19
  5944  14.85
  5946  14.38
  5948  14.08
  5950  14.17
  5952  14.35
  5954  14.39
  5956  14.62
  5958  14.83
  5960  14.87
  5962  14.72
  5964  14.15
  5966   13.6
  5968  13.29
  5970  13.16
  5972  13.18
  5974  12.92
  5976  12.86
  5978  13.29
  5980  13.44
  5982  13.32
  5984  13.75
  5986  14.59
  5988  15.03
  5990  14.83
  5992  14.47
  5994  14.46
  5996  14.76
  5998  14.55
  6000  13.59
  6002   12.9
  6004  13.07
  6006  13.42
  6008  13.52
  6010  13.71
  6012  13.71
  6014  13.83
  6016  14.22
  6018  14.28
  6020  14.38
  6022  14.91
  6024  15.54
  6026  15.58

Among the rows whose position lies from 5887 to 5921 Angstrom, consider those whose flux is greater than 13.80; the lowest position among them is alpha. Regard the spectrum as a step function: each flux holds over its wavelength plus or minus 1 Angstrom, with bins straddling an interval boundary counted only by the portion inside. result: 5888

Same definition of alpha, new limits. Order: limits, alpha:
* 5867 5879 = 5868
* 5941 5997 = 5942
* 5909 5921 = 5910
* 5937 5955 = 5938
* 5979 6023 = 5986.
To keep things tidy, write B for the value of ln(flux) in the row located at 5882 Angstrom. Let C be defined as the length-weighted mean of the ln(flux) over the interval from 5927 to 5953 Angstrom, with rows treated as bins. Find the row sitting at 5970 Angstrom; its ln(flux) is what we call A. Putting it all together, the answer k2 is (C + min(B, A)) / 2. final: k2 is 2.64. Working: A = 2.58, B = 2.62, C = 2.70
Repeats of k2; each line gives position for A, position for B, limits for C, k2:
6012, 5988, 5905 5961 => 2.65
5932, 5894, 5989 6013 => 2.64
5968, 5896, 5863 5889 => 2.62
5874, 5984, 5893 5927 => 2.63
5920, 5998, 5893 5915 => 2.64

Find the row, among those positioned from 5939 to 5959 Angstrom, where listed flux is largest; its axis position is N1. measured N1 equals 5940 Angstrom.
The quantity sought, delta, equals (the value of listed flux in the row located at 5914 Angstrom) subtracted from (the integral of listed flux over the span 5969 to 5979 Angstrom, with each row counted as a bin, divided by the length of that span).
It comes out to -0.7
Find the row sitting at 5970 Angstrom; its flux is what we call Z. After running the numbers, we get 13.16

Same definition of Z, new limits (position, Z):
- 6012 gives 13.71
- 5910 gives 14.13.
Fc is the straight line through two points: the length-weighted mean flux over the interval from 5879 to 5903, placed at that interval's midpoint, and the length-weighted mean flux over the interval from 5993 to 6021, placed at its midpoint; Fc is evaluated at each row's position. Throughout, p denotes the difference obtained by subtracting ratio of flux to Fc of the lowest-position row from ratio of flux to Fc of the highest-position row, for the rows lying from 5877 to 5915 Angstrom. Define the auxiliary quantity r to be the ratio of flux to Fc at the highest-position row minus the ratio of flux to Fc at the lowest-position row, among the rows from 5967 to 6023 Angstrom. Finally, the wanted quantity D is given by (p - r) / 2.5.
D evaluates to -0.053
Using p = -0.02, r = 0.11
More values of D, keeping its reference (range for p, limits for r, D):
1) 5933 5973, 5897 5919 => -0.084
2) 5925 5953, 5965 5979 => -0.018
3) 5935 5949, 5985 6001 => -0.003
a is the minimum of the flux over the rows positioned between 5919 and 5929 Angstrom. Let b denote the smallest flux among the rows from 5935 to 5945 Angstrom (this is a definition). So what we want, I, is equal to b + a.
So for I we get 28.9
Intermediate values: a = 14.02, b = 14.85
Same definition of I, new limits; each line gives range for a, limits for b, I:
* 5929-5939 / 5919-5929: 28.7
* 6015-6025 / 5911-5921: 28.0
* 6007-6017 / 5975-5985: 26.4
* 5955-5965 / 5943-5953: 28.2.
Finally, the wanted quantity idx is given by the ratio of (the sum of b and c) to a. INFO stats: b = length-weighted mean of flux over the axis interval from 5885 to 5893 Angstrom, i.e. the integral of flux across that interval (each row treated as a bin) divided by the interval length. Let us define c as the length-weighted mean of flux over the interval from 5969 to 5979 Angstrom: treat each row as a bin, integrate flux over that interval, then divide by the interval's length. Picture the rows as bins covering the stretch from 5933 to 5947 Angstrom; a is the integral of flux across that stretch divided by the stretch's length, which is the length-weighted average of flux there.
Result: 1.79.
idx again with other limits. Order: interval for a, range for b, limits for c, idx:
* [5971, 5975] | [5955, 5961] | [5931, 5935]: 2.28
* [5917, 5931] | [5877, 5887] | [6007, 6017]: 1.90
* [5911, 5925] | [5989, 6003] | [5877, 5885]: 1.99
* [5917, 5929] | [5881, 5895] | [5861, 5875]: 1.92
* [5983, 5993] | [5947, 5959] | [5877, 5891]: 1.95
